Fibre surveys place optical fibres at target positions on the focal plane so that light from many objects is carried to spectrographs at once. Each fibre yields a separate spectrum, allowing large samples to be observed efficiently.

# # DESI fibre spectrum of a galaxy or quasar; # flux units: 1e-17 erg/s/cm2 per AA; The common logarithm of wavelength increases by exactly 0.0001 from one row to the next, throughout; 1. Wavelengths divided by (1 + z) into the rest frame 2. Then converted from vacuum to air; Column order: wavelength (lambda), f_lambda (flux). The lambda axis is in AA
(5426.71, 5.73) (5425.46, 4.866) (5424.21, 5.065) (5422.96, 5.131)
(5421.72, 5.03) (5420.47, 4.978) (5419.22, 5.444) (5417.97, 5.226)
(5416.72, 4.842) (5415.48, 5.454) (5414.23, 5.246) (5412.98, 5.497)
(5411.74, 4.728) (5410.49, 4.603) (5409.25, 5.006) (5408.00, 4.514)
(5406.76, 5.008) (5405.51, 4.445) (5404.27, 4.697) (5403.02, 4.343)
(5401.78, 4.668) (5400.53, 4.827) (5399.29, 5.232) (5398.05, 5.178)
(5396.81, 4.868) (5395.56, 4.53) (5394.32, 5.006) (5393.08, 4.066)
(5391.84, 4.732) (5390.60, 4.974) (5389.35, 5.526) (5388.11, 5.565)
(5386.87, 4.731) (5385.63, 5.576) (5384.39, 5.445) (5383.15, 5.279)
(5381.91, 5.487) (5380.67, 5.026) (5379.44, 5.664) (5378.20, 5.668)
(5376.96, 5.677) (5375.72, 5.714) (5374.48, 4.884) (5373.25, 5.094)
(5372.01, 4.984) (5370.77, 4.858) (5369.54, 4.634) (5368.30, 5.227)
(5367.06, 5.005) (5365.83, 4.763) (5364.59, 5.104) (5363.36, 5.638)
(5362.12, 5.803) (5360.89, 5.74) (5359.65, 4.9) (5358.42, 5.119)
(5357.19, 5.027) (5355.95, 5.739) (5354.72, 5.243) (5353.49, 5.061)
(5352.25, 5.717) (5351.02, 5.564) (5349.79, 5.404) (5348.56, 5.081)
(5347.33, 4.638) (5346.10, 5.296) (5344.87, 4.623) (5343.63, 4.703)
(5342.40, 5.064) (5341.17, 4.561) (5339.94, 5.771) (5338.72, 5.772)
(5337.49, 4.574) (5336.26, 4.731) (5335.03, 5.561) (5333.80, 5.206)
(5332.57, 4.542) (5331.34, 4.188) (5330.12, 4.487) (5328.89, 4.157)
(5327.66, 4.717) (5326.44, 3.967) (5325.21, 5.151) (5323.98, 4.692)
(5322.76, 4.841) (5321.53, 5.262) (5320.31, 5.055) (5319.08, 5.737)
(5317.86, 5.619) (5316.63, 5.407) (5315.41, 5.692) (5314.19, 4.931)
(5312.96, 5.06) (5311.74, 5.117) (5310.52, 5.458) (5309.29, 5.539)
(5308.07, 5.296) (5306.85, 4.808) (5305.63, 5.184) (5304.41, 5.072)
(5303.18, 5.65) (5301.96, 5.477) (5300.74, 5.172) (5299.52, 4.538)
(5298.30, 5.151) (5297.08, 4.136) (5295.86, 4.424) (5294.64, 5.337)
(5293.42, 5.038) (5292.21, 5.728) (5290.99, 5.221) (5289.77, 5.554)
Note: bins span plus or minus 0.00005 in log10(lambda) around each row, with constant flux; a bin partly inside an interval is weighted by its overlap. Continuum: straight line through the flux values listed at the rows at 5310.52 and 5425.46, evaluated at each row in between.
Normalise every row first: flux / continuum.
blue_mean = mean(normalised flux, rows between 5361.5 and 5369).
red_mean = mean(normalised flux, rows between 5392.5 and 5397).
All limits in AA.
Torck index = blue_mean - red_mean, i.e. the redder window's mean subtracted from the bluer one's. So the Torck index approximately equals 0.10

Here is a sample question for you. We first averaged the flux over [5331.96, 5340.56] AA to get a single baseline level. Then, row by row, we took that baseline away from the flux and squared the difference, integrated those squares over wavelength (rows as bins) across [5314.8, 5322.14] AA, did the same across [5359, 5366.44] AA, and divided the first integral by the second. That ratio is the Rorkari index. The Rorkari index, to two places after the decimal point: 0.74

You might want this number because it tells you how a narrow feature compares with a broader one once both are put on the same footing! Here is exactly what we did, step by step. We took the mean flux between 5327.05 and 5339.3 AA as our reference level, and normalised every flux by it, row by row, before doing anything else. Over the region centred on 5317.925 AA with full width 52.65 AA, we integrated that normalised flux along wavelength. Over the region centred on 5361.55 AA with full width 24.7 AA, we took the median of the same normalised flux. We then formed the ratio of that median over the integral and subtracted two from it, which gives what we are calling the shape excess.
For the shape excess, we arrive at -1.98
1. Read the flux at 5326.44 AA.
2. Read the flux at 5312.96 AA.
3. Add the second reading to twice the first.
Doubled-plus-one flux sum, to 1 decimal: 13.0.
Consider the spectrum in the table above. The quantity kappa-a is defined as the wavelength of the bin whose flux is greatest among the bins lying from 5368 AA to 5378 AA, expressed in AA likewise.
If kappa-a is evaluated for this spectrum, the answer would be 5375.72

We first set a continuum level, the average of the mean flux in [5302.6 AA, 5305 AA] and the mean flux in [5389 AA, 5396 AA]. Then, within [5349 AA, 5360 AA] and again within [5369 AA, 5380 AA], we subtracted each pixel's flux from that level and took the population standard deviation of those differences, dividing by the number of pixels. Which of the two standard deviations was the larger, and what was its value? 0.409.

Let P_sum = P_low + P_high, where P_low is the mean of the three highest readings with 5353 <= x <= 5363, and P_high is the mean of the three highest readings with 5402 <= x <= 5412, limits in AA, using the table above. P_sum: 10.7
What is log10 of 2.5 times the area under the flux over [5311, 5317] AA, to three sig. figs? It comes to 1.90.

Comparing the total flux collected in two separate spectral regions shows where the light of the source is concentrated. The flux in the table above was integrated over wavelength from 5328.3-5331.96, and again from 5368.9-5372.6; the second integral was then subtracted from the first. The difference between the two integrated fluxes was -2.2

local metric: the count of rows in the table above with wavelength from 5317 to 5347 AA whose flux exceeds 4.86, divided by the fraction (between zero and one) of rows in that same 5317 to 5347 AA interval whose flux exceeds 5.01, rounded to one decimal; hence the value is 24.0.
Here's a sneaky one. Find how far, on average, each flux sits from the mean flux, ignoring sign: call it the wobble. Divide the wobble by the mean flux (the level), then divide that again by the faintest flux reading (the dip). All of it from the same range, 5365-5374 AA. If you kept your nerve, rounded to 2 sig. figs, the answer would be 0.0070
